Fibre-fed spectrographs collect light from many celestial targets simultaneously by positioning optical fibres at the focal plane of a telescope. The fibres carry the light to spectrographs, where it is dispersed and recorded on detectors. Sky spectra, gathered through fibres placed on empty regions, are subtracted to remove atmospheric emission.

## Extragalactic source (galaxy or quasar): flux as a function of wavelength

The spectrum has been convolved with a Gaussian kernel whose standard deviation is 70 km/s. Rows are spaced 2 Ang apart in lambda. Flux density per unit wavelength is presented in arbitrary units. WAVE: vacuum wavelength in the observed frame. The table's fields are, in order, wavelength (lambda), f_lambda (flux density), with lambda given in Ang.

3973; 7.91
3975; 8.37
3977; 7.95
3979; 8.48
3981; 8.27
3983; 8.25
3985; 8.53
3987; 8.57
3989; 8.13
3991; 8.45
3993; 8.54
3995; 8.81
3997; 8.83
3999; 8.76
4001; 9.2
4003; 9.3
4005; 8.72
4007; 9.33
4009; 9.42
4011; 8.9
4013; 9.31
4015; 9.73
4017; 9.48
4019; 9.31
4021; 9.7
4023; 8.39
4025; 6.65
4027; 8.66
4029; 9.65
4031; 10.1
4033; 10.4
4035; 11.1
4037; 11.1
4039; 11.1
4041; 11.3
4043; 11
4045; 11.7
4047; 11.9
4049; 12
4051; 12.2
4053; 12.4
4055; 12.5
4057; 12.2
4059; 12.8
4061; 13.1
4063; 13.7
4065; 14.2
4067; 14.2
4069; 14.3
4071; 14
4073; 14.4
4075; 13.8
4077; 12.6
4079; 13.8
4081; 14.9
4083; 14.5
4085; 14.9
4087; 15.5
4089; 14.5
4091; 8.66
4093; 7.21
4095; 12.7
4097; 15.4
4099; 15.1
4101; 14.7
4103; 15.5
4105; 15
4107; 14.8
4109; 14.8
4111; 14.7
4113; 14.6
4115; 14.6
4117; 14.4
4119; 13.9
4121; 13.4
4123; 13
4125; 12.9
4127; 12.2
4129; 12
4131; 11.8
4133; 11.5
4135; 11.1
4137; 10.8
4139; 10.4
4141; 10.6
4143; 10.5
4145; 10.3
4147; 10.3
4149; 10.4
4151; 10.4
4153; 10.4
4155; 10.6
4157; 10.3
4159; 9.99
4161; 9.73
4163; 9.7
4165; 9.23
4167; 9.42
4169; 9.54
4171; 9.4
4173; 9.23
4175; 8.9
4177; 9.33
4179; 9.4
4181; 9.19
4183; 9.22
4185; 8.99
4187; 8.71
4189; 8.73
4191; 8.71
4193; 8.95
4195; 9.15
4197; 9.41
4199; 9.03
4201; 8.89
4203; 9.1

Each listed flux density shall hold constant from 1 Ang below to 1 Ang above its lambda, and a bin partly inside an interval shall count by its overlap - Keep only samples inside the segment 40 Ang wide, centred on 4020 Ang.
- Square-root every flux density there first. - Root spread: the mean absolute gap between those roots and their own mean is 0.115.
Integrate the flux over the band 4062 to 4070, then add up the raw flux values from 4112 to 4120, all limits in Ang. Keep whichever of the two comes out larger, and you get 113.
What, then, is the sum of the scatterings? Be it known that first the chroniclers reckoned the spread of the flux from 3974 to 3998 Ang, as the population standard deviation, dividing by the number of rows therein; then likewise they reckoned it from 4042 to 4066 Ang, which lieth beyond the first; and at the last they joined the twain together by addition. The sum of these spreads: 1.1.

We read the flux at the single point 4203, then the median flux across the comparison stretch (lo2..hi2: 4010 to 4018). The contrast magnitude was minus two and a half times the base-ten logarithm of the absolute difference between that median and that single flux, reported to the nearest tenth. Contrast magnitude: 1.3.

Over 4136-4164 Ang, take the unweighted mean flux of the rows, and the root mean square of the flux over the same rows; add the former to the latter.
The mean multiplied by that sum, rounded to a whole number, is 213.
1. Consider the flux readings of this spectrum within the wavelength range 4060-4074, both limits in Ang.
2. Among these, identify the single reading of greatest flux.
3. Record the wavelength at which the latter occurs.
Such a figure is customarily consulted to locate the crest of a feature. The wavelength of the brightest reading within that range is 4073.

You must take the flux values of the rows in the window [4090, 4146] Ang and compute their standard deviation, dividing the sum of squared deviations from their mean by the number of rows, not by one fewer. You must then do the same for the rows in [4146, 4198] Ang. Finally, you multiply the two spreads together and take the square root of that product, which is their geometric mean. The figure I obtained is 1.11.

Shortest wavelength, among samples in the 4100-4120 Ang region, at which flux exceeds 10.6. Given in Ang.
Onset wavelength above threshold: 4101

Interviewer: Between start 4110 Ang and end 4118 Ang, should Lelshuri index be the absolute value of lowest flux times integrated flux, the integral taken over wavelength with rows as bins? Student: 1679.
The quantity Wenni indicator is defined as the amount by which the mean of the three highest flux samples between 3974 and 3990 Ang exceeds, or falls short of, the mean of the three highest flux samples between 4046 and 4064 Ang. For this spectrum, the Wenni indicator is -5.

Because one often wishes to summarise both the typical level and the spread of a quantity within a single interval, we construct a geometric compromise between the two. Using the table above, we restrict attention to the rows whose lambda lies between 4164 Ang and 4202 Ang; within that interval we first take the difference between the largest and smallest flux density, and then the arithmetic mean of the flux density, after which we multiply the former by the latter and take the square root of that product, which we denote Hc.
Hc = 3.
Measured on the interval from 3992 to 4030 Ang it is 5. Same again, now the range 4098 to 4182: 9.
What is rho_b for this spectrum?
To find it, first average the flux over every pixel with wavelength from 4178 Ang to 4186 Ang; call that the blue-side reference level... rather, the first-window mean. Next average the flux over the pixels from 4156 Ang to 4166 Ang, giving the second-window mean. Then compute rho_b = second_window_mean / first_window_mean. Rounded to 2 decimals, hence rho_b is 1.06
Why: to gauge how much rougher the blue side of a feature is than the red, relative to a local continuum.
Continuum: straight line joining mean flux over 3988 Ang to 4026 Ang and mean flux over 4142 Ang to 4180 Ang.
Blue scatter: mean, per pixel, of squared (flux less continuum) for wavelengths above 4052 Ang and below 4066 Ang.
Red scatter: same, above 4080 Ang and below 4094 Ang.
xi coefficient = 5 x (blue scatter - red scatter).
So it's -39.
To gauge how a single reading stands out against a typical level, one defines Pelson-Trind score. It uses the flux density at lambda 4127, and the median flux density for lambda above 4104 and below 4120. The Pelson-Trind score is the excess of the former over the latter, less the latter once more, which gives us -17.1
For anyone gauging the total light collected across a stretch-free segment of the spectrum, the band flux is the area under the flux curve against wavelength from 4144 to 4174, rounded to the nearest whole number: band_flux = 298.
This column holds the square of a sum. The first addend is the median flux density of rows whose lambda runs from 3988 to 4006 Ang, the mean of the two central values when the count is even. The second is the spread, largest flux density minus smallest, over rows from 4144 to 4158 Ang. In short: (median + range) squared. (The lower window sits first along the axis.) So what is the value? 82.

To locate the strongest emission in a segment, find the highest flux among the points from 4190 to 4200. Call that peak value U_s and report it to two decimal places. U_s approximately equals 9.41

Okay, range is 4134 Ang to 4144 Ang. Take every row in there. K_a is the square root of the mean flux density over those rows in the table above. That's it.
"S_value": 3.27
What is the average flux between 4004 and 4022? 9.3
